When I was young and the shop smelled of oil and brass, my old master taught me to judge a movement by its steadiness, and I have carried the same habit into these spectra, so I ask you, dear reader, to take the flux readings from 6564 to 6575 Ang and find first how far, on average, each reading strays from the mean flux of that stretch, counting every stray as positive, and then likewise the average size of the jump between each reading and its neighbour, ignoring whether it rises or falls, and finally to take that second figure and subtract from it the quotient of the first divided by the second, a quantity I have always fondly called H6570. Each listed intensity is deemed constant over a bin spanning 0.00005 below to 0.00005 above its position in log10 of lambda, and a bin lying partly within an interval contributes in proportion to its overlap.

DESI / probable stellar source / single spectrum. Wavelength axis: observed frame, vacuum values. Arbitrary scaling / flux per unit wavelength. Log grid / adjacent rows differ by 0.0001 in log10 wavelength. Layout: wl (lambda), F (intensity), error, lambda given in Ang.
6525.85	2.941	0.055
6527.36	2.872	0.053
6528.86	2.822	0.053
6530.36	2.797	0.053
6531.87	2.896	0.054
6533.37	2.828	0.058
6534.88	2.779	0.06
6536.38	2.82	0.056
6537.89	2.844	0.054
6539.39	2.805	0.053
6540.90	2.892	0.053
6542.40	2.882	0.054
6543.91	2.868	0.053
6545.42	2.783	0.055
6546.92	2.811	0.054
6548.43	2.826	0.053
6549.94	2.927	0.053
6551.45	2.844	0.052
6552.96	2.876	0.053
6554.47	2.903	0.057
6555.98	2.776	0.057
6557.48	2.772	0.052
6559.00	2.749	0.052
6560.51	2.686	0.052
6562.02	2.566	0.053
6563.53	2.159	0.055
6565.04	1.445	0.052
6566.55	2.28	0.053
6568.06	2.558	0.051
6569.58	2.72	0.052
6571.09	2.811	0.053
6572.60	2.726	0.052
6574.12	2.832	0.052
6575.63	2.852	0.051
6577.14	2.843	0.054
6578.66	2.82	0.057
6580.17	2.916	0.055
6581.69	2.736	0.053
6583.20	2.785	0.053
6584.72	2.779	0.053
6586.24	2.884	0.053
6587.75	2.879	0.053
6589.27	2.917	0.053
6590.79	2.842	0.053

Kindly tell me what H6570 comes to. -1.10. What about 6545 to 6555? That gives -0.84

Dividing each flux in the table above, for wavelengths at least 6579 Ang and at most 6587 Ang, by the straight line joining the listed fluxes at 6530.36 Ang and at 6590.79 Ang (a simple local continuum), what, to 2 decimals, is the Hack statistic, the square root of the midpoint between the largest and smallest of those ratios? 1.00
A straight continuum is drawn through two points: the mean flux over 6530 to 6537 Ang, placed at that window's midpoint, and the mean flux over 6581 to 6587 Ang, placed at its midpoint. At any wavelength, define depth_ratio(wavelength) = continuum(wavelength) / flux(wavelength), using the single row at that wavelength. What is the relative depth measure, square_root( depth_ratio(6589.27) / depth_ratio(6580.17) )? 1.00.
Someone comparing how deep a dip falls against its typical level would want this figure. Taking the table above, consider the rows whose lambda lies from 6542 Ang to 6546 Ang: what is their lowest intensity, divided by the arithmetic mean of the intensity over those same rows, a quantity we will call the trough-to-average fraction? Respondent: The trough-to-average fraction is 0.98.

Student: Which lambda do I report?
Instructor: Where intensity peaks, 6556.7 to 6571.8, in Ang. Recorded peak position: 6571.09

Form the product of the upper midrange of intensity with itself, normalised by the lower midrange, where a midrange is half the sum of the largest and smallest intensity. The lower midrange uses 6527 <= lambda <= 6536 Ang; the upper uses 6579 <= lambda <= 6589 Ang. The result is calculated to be 2.81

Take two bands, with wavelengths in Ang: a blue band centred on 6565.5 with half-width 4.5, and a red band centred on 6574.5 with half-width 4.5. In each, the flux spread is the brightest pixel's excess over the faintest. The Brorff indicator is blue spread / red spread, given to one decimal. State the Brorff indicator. 10.1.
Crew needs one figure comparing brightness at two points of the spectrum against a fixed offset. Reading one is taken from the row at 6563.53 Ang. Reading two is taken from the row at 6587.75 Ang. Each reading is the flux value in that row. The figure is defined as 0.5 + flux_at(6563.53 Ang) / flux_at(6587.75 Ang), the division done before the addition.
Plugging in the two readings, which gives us 1.25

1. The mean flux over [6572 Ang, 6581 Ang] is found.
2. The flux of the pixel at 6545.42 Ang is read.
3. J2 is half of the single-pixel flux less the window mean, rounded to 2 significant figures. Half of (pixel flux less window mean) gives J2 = -0.024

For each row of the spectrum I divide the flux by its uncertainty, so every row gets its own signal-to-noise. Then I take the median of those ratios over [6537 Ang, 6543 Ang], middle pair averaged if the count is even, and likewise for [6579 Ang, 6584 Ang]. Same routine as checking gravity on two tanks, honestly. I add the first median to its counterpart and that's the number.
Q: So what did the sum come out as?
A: 106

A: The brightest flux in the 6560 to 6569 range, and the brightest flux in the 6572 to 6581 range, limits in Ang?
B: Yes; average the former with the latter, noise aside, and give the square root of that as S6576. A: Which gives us 1.67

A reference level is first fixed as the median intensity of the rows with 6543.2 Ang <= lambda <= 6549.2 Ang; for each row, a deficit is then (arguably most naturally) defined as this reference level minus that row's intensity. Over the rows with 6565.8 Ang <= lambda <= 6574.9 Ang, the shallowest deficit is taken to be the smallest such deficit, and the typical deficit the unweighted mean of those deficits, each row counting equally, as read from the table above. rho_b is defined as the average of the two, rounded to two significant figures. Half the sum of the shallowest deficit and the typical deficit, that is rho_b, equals 0.075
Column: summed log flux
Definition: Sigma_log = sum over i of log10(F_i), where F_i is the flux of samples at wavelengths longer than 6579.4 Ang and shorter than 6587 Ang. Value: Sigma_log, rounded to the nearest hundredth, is 2.25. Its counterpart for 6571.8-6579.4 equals 2.25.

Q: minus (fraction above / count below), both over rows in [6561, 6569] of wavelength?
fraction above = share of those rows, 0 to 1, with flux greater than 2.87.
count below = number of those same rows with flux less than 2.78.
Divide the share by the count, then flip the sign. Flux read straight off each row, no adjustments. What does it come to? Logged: 0.0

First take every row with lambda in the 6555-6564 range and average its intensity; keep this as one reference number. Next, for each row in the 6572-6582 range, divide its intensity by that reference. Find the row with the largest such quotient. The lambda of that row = 6580.17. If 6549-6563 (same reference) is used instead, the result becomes 6549.94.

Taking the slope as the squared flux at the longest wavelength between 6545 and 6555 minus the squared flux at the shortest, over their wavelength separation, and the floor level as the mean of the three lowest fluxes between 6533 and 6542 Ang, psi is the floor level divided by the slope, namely 37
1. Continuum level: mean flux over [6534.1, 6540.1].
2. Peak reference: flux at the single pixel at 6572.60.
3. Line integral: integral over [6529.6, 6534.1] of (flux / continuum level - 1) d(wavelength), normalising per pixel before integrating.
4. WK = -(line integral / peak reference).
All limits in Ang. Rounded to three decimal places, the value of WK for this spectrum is -0.017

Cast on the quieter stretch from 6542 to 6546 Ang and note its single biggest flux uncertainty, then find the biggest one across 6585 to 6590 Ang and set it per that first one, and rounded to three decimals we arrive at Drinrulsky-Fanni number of 0.964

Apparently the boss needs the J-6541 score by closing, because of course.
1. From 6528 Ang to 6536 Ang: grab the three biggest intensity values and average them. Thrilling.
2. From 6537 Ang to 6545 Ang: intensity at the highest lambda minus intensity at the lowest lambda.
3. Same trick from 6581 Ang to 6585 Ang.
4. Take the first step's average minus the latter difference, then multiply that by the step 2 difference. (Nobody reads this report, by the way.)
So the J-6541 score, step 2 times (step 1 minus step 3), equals 0.07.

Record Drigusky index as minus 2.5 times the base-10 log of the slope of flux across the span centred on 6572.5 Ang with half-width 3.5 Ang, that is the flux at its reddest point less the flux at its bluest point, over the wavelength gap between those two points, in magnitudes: 4.15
